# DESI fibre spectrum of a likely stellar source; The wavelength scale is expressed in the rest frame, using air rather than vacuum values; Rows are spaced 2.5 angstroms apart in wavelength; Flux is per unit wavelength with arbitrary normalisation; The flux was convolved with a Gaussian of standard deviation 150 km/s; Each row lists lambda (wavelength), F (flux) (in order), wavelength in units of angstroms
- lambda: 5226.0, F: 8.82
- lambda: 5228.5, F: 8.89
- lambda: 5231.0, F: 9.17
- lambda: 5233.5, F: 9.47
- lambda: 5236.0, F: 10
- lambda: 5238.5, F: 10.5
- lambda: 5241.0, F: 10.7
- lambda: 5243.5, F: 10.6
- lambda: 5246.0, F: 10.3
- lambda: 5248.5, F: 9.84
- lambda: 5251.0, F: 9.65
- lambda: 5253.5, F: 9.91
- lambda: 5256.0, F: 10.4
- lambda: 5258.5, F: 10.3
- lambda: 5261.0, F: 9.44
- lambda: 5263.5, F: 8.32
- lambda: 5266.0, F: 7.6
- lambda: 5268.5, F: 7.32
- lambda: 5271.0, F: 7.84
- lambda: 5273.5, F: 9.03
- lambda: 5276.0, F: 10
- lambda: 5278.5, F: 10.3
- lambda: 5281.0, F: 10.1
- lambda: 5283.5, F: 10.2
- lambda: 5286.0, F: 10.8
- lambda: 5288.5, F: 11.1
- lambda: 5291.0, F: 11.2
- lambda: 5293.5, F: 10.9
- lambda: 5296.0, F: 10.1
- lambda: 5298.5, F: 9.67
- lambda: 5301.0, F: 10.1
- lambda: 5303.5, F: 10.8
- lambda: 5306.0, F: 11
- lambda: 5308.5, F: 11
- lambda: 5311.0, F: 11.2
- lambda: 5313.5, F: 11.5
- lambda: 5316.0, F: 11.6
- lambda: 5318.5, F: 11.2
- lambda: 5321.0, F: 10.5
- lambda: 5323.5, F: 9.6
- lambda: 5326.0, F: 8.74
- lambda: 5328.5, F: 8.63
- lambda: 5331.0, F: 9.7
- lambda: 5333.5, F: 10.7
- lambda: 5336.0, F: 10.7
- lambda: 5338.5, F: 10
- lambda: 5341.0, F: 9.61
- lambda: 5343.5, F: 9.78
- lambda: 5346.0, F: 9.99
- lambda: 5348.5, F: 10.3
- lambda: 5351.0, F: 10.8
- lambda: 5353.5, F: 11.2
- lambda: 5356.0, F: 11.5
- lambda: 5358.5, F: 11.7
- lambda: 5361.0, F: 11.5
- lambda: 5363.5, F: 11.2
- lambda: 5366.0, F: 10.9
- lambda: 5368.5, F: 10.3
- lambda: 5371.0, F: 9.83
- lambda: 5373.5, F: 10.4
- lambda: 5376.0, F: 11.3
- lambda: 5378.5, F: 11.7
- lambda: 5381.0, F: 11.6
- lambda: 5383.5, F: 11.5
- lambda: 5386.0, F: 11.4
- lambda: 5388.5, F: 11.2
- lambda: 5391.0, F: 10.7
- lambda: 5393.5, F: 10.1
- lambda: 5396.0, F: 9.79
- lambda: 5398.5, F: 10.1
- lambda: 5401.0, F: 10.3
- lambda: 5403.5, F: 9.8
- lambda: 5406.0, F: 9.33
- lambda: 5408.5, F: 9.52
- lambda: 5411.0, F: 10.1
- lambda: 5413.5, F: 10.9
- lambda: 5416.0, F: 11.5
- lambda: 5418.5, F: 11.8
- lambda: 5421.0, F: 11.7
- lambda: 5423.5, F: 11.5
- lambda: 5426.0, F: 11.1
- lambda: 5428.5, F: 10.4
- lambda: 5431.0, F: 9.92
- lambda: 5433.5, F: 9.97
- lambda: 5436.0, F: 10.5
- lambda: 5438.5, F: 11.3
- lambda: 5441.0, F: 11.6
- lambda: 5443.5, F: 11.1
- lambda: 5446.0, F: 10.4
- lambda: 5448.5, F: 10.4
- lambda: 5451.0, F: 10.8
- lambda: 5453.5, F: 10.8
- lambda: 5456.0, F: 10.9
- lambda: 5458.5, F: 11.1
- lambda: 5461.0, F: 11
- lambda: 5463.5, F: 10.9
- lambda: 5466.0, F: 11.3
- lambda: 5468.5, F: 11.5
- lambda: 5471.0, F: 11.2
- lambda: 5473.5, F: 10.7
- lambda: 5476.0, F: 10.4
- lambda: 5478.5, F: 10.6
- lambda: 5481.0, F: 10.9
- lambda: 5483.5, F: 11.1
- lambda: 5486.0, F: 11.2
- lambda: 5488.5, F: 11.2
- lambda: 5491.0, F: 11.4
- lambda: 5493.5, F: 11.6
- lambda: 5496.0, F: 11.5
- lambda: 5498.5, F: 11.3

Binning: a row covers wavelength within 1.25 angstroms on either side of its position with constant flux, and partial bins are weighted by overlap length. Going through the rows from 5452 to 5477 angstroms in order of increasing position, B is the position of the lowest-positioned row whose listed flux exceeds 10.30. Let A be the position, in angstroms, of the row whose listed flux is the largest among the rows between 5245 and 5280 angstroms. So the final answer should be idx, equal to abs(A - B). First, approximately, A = 5256.0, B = 5453.5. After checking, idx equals 197.5 angstroms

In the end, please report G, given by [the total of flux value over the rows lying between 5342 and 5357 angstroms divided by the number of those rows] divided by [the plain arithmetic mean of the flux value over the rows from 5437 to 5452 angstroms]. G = 0.97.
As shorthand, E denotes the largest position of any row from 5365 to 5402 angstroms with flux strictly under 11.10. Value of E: 5401.0 angstroms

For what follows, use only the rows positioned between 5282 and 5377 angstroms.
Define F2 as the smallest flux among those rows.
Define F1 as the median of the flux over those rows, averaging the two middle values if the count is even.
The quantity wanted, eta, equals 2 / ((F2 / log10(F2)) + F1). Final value 0.100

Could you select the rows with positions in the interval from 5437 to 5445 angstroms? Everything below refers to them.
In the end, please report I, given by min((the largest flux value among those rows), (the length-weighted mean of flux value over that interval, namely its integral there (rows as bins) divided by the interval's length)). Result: 11.3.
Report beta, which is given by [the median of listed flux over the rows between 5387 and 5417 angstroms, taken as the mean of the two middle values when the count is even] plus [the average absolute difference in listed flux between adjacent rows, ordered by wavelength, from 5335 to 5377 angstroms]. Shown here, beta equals 10.5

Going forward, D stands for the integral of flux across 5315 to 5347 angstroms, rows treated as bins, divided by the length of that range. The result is 10.0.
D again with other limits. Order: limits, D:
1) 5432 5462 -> 10.8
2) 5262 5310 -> 9.9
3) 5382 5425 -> 10.7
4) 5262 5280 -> 8.7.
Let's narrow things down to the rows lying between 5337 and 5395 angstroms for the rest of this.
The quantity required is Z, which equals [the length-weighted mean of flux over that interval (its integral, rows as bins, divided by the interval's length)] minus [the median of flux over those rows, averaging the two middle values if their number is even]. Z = -0.10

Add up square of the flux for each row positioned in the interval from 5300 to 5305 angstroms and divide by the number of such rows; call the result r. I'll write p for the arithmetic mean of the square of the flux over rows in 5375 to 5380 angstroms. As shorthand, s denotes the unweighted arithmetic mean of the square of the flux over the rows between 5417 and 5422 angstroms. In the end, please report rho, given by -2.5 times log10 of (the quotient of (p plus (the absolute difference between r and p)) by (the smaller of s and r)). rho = -0.38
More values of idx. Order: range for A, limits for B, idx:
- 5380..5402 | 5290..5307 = 90.0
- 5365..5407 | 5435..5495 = 57.5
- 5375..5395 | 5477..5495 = 100.0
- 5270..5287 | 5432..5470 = 150.0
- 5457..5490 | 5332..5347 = 135.0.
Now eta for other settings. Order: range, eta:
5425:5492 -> 0.096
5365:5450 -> 0.099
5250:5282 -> 0.110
